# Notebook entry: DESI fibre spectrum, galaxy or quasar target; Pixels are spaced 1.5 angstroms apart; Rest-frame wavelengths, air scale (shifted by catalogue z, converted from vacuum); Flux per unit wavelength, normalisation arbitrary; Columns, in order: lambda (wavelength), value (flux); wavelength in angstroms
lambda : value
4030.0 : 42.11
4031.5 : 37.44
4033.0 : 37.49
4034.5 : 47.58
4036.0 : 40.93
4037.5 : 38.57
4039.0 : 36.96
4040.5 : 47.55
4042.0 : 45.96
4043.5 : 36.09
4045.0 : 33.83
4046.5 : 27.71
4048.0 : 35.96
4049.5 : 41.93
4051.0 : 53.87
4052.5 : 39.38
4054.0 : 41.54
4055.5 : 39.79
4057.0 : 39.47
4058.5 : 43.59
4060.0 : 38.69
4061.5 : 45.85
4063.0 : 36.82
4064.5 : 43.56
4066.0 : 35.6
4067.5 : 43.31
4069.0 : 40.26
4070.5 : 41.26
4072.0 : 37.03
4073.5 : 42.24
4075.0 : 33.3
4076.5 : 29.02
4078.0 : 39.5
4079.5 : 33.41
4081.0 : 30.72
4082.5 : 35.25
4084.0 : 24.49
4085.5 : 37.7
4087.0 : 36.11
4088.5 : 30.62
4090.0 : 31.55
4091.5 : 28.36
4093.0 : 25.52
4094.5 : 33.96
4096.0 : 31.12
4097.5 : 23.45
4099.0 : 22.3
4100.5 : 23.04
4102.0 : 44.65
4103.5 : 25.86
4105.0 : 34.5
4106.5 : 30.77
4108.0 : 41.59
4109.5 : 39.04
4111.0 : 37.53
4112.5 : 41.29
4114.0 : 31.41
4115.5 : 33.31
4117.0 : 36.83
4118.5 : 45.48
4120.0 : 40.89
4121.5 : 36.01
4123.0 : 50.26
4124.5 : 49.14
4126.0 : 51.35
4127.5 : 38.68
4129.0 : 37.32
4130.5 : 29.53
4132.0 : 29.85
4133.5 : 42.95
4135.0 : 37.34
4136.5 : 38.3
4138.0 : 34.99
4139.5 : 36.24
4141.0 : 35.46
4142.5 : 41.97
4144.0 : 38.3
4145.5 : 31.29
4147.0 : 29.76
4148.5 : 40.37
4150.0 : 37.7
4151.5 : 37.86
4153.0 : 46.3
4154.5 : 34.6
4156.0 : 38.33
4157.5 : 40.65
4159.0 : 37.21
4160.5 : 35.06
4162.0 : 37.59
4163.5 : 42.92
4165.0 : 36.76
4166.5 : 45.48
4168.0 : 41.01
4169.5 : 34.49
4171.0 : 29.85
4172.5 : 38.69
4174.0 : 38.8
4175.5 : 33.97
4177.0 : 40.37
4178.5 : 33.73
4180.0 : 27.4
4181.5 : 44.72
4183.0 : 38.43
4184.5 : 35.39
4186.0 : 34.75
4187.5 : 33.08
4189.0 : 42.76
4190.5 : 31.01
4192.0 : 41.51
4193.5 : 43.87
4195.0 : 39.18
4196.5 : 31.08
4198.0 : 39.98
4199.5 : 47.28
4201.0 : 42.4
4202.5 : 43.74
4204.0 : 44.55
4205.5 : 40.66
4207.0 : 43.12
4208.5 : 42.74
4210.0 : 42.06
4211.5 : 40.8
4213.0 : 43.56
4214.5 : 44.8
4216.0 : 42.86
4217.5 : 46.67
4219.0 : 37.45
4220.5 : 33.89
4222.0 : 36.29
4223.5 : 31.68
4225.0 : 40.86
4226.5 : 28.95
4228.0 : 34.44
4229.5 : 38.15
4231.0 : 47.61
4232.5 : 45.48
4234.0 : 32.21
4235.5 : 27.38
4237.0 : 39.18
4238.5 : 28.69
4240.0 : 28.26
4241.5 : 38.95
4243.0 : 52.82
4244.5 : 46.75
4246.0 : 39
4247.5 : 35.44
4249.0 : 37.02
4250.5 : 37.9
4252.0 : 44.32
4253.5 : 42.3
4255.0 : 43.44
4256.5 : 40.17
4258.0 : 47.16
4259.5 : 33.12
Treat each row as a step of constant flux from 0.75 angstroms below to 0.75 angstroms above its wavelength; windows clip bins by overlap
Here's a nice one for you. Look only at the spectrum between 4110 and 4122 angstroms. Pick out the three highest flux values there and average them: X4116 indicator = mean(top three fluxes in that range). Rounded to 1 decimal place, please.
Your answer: 42.6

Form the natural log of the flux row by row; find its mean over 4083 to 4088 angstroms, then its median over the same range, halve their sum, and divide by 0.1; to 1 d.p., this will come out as 35.3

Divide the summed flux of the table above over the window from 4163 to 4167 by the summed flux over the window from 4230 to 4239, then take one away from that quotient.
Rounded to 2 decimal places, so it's -0.43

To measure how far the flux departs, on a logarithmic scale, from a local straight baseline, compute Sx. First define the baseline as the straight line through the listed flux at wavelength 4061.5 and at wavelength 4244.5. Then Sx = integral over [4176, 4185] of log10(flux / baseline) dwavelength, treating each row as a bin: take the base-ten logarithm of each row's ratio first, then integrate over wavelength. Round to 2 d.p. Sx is -0.97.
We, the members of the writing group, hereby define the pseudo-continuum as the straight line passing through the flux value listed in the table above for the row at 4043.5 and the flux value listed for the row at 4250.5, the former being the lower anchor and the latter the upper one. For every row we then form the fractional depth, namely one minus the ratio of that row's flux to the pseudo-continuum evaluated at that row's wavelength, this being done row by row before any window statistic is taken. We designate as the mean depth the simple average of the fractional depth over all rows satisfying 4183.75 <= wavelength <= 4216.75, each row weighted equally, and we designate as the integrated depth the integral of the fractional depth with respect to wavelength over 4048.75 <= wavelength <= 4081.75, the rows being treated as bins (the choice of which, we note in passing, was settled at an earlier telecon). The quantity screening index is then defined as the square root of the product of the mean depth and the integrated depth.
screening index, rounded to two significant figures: 0.49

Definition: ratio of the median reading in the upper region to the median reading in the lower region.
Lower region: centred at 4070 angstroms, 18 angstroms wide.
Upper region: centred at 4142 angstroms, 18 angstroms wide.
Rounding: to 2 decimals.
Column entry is 0.94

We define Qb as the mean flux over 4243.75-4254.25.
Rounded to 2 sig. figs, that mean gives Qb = 40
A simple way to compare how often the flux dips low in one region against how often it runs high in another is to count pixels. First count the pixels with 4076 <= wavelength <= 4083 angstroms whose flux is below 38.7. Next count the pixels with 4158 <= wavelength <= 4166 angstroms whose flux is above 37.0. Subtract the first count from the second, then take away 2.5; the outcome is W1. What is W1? -3.5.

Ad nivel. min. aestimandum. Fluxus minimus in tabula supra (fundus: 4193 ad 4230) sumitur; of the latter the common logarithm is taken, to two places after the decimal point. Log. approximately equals 1.46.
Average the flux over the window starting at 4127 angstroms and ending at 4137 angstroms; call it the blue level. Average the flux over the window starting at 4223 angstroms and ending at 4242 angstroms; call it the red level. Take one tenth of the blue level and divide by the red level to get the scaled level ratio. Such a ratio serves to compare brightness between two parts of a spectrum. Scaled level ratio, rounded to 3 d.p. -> 0.102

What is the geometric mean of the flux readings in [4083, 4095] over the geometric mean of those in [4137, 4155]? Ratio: 0.83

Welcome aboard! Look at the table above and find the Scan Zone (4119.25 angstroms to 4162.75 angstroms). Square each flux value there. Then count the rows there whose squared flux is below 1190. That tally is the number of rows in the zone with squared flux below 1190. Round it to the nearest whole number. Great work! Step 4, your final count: 4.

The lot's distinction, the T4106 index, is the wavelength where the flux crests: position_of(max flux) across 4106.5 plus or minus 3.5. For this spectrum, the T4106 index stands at 4108.0 angstroms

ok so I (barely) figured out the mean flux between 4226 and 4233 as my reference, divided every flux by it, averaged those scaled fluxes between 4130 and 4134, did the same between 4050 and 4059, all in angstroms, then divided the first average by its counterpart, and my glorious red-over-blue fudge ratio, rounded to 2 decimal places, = 0.79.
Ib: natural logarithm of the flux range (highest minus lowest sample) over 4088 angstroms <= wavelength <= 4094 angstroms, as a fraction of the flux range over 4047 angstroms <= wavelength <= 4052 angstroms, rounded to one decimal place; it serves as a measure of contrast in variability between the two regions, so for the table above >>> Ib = -1.1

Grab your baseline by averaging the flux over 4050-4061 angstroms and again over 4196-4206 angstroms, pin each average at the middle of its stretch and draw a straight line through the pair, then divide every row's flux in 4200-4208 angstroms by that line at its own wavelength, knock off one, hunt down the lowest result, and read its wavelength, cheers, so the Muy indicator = 4205.5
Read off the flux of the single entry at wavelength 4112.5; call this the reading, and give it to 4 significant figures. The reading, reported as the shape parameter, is 41.29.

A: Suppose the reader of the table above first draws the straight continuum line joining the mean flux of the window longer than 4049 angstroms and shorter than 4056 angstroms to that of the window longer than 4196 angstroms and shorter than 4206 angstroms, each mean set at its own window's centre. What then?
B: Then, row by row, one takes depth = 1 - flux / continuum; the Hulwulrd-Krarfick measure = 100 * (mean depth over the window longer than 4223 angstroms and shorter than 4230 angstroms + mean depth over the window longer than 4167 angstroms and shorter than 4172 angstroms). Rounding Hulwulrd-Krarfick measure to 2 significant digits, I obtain 31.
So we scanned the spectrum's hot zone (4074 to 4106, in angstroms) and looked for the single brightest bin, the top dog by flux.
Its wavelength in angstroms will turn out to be 4102.0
